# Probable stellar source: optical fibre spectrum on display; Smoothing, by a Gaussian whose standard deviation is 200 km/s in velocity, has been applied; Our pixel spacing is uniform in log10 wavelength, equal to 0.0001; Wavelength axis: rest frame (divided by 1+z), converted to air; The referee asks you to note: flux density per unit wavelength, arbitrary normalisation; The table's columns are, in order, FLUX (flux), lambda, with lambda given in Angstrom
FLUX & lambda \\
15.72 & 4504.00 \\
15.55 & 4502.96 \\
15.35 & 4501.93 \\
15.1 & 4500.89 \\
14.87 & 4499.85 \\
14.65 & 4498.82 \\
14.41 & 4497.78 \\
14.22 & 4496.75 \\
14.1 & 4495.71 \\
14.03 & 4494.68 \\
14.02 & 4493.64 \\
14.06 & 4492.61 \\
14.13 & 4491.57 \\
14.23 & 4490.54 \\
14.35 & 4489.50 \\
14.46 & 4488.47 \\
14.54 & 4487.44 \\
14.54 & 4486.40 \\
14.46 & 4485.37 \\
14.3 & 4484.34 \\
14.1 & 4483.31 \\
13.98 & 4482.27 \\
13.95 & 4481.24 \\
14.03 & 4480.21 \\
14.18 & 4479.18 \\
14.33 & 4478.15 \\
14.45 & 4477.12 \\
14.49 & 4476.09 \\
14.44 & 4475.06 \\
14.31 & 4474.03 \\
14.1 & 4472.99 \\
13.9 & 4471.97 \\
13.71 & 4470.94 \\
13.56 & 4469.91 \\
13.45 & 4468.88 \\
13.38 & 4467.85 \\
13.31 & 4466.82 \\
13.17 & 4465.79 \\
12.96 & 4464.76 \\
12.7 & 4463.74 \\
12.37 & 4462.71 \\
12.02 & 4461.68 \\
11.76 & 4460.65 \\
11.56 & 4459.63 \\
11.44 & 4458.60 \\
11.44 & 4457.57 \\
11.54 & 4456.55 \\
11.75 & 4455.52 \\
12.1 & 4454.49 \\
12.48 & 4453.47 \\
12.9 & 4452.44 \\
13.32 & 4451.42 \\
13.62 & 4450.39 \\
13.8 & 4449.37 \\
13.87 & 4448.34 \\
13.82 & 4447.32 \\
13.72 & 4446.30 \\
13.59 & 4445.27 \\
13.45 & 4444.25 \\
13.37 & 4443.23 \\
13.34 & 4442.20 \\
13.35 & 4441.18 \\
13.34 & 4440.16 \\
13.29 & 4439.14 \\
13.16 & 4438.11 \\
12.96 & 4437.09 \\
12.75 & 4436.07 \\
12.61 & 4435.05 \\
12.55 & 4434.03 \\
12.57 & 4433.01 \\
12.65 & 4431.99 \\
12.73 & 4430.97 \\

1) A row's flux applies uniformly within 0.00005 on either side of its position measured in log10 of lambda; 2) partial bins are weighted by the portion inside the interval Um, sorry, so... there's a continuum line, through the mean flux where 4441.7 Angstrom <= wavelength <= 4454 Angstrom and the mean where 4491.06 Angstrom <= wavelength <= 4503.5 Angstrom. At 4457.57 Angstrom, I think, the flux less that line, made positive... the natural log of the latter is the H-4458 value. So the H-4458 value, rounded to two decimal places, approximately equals 0.80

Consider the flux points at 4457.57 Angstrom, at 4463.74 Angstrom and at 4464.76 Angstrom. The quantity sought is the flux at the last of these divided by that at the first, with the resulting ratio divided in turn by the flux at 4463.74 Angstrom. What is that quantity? 0.089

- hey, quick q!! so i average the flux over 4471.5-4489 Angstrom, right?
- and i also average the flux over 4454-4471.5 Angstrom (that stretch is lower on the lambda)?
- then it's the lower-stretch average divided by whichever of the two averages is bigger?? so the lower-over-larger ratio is 0.87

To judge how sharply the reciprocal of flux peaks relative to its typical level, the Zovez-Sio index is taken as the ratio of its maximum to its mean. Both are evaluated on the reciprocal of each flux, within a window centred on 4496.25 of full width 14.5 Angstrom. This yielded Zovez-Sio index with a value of 1.03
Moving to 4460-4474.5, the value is 1.12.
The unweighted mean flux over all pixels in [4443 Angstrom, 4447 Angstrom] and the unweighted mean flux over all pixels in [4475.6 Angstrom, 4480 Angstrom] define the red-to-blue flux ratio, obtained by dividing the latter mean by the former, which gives 1.06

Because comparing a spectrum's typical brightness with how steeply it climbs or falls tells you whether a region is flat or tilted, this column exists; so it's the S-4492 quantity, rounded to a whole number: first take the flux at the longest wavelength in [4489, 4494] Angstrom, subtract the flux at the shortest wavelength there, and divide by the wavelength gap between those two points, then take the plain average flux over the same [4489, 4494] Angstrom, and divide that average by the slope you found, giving -178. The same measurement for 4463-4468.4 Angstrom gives 79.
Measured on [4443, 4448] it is 124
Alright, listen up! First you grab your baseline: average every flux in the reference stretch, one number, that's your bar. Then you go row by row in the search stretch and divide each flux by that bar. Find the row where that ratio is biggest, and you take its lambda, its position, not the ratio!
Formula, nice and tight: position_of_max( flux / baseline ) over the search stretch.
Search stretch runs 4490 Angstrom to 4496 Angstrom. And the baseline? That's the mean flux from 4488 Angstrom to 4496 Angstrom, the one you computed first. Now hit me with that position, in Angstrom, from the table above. 4490.54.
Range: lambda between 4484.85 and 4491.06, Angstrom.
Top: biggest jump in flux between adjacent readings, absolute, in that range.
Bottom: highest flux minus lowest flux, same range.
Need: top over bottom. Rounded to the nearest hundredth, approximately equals 0.39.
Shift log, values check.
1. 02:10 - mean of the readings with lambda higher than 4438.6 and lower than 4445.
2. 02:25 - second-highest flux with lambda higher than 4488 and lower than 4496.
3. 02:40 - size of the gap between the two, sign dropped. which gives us 0.99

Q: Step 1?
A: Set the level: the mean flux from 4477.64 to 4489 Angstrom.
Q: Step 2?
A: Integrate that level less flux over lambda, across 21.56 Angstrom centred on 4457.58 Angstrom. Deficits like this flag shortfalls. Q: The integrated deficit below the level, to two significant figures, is 35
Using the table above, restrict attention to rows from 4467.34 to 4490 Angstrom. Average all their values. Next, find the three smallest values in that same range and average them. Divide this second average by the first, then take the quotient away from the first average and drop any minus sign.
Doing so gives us 13.2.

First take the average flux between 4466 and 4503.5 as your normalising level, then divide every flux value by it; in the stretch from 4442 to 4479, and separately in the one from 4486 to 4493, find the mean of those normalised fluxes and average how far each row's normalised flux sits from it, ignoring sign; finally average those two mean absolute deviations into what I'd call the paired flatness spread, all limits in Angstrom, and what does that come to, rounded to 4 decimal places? 0.0330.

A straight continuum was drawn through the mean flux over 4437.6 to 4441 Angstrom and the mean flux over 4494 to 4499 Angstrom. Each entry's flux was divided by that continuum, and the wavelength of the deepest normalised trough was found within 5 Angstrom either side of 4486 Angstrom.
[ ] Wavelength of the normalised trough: 4481.24 Angstrom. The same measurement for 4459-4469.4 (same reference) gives 4459.63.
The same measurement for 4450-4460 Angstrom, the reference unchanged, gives 4458.60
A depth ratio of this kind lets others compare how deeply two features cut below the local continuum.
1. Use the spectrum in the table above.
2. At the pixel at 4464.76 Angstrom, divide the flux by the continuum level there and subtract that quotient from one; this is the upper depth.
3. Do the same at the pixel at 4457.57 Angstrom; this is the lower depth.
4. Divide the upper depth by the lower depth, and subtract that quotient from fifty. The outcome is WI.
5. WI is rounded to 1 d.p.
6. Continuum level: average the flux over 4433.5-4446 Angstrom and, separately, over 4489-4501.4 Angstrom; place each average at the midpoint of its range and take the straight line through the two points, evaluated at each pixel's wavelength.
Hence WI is 49.7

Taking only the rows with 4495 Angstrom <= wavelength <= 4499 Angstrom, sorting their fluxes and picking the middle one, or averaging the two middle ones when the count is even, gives 14.3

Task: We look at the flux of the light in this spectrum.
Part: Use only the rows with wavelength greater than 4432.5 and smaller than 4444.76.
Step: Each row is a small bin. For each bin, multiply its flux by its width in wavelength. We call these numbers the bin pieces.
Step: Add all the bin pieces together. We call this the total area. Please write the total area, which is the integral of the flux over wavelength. 160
